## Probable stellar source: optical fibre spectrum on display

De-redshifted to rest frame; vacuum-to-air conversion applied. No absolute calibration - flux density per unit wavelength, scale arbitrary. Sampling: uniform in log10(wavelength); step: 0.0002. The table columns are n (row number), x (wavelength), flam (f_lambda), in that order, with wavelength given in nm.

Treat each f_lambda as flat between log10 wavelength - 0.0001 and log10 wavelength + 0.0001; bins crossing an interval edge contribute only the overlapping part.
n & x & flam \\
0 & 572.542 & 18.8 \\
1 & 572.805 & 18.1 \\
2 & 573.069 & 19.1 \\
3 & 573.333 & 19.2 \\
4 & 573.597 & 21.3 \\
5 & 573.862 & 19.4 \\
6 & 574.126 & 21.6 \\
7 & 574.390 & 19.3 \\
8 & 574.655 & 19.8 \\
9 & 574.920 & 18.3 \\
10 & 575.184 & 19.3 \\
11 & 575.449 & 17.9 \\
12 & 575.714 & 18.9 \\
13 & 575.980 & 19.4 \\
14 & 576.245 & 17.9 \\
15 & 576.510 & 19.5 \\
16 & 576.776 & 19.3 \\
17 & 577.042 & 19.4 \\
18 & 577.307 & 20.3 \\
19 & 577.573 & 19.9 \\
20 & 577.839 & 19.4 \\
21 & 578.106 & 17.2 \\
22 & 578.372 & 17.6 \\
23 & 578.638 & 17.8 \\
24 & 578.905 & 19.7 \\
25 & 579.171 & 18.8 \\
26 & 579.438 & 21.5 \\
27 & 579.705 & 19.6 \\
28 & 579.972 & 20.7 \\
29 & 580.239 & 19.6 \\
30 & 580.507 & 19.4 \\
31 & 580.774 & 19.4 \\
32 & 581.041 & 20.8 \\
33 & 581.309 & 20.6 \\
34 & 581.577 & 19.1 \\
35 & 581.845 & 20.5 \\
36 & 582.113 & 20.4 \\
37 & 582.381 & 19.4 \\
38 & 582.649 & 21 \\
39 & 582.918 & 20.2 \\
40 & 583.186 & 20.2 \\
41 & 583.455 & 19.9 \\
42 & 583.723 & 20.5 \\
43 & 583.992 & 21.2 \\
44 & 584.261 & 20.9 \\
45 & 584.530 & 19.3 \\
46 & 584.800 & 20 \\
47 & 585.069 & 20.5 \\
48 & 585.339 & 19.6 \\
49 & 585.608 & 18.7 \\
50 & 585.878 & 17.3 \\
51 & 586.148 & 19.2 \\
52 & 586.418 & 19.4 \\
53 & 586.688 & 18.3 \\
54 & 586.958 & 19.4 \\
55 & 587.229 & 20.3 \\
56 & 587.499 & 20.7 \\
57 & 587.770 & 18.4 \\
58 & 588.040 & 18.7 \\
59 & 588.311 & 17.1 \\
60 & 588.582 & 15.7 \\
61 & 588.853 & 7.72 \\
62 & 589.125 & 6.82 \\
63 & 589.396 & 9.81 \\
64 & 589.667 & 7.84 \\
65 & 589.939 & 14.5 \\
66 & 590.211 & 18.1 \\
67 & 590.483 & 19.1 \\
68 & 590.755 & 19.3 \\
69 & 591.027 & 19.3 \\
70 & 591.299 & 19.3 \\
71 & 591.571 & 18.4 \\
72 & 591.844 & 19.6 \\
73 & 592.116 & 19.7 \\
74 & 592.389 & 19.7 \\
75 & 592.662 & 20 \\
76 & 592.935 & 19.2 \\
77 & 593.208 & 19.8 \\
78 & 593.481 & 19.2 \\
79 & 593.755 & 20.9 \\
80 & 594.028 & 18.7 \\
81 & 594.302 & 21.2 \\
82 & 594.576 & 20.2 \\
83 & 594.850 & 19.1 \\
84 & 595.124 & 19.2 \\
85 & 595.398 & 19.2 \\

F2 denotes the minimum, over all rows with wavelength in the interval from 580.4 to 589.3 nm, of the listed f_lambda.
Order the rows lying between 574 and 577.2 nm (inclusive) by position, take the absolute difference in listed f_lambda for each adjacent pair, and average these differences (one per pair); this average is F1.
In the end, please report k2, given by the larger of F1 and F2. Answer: 6.8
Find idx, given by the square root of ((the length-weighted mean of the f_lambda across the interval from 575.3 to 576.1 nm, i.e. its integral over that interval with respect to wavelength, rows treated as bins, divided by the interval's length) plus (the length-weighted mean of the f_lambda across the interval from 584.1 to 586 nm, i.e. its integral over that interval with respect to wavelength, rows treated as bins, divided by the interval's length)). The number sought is 6.18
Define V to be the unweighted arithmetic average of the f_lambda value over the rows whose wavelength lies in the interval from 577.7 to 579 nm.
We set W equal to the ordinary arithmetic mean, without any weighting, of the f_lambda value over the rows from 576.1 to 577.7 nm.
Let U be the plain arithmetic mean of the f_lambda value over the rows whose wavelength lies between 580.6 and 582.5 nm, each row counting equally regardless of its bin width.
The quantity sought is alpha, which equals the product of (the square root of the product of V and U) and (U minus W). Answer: 12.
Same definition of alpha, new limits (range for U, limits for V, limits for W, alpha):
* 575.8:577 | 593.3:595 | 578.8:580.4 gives -19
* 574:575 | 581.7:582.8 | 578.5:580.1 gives 1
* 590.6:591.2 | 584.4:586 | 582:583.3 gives -18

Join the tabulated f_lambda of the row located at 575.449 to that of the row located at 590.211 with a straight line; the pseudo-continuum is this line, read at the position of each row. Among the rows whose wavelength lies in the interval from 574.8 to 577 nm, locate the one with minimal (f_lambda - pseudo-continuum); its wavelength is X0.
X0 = 576.245 nm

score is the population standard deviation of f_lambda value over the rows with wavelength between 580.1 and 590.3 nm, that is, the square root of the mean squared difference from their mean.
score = 3.76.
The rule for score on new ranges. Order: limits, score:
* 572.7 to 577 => 1.00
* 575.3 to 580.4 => 1.08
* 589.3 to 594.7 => 3.40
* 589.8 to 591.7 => 1.61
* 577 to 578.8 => 1.15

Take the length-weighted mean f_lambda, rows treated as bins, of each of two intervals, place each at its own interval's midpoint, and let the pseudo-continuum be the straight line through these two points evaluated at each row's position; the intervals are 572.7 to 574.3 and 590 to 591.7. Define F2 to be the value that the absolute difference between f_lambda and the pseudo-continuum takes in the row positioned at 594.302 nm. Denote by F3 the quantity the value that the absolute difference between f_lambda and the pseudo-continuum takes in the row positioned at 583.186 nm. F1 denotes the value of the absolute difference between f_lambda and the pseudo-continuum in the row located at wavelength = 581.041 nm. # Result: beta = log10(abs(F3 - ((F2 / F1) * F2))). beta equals 0.6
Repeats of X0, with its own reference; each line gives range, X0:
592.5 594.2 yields 594.028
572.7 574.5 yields 572.805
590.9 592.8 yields 591.571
